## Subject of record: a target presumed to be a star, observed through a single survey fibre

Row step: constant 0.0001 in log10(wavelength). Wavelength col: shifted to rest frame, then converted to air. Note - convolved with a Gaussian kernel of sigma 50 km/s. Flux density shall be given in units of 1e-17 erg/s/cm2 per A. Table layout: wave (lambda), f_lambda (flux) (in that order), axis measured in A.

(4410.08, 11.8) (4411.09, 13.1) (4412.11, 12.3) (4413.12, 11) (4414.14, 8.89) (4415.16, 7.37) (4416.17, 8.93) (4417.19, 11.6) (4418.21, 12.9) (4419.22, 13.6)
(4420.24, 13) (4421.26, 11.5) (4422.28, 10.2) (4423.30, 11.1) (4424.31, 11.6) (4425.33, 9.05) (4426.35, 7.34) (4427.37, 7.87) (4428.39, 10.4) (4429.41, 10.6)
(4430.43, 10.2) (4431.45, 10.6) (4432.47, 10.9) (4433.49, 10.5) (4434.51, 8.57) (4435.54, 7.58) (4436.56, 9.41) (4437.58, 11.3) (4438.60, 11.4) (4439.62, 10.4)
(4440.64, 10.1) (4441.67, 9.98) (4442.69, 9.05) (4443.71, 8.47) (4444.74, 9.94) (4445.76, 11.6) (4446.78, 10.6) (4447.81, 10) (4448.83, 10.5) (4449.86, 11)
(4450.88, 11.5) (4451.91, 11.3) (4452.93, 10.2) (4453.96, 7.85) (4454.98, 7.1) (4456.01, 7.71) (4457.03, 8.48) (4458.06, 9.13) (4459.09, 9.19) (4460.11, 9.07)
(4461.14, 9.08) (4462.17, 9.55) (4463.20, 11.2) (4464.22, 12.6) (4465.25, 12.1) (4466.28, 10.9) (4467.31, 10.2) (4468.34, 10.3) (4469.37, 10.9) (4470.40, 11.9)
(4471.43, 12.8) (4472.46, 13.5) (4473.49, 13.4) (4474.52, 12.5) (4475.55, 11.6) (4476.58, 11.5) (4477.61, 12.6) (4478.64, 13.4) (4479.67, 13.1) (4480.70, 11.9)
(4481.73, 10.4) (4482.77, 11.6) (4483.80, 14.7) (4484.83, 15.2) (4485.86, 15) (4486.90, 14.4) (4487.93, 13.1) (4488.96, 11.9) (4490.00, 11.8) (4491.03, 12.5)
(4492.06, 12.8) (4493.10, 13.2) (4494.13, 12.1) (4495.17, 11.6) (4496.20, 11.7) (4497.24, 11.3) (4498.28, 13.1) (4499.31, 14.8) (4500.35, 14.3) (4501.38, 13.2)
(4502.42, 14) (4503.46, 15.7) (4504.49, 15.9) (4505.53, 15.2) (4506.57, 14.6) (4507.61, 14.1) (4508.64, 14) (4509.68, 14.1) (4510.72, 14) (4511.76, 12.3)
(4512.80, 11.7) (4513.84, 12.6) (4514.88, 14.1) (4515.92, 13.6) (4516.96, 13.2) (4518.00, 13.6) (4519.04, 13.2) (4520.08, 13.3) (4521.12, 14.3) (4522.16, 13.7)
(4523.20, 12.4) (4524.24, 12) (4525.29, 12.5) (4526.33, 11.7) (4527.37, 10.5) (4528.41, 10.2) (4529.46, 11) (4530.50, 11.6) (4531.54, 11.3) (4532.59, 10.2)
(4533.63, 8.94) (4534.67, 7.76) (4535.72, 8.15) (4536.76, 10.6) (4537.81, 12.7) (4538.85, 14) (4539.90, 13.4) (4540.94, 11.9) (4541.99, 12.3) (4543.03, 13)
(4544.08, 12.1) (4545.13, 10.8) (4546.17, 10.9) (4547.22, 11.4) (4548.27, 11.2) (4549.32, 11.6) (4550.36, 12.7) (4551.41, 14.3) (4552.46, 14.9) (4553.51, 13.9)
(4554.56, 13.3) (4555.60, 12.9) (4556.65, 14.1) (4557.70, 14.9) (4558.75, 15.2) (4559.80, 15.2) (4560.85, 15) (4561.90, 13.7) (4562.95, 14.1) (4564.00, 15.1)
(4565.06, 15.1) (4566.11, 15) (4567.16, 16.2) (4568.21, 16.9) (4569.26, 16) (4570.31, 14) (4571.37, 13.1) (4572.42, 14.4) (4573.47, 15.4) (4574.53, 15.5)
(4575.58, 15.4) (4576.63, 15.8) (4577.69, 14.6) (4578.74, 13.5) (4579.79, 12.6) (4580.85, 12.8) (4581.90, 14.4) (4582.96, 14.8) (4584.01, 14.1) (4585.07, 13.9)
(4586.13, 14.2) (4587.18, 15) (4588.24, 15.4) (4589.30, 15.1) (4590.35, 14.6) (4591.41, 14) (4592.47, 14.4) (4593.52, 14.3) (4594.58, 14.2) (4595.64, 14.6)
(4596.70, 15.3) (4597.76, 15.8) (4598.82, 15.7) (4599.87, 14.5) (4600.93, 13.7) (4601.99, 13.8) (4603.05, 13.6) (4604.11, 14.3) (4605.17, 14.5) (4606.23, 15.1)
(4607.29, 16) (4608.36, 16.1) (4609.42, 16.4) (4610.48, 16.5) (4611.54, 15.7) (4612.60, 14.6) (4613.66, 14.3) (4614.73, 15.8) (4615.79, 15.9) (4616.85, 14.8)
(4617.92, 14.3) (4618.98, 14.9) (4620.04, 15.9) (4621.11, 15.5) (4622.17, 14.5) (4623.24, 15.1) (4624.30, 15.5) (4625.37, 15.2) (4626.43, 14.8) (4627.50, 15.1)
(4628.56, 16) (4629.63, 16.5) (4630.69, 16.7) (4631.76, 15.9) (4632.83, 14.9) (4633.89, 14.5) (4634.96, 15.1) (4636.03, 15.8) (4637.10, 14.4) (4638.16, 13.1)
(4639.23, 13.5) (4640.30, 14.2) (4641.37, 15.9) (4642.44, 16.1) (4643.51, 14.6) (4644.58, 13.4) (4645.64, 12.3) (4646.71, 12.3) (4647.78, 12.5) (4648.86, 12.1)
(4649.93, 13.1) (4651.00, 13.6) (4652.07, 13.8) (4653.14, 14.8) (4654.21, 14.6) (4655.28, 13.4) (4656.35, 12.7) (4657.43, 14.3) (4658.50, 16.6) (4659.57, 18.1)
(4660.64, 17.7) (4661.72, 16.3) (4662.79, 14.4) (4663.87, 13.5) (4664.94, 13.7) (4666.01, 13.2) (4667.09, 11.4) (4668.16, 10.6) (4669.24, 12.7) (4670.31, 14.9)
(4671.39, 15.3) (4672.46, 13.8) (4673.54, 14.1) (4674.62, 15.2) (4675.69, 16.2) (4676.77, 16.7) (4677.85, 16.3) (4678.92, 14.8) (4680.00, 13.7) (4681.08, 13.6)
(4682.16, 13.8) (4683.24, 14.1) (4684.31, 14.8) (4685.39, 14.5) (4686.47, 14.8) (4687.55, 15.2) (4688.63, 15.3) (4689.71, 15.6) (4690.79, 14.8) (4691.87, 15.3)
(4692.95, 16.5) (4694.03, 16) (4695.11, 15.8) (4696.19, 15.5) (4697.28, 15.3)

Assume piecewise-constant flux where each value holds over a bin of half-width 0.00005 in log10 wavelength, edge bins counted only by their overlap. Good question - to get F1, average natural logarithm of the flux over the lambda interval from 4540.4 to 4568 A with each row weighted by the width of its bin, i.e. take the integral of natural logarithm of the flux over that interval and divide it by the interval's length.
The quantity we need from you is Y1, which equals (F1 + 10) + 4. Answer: 16.60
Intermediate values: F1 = 2.60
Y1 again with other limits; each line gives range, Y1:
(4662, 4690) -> 16.66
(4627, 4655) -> 16.66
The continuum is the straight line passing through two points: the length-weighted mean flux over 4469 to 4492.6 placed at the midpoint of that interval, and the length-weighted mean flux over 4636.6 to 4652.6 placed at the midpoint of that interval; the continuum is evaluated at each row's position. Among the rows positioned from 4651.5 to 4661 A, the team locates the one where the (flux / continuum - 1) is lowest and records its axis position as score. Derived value 4656.35 A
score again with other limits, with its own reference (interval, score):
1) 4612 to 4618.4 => 4617.92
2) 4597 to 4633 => 4603.05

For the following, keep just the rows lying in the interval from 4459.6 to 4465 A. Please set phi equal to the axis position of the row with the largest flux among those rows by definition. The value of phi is 4464.22 A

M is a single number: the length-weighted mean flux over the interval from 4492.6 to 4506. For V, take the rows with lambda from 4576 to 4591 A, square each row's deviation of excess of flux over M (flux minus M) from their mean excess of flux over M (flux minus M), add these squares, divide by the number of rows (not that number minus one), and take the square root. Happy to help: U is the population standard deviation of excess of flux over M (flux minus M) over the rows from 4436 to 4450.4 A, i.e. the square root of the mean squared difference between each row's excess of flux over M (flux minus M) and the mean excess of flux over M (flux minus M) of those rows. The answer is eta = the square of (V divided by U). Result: 1.0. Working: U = 0.87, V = 0.9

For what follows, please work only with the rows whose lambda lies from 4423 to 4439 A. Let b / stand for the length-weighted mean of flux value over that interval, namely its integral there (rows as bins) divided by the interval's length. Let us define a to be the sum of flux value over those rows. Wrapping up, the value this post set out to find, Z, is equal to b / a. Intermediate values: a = 158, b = 9.9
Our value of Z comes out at 0.06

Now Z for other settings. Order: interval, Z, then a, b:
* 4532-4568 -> 0.03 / 437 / 12.9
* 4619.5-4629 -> 0.11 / 138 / 15.3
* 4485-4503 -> 0.06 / 221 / 13.0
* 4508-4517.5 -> 0.11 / 120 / 13.3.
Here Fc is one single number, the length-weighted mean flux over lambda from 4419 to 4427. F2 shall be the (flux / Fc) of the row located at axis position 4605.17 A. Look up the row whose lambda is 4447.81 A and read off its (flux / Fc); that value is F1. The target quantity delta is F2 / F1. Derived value 1.45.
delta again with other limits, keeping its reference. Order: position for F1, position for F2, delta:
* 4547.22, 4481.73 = 0.91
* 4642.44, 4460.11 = 0.56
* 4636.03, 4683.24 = 0.89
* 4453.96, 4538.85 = 1.78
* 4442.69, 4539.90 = 1.48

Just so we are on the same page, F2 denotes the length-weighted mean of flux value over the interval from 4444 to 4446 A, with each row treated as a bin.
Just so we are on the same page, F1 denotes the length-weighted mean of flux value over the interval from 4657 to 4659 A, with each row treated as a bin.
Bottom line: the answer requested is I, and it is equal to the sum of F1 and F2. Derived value 26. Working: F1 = 15.5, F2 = 10.4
